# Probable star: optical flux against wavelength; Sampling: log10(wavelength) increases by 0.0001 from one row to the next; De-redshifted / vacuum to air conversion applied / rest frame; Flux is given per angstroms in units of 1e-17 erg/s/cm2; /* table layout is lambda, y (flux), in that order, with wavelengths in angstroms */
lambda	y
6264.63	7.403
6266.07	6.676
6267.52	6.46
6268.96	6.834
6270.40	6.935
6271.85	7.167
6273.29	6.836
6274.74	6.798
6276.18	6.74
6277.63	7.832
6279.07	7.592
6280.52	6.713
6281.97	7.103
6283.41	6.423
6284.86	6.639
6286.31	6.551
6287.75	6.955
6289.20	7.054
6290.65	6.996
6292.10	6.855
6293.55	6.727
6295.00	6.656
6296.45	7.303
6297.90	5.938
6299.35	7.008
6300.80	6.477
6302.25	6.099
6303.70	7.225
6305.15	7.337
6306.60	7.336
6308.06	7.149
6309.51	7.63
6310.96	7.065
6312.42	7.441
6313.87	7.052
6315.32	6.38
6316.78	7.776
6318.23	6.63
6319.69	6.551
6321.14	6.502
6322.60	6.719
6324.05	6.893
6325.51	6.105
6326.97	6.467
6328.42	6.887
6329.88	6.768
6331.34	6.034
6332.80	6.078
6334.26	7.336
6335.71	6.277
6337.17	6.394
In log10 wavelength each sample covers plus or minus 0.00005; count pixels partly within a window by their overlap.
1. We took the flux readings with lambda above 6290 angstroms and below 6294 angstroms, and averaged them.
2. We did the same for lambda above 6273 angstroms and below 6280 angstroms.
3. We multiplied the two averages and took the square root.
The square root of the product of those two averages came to 7.01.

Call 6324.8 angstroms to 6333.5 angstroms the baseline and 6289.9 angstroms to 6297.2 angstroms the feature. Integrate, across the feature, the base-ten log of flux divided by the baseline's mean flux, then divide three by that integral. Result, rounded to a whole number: 12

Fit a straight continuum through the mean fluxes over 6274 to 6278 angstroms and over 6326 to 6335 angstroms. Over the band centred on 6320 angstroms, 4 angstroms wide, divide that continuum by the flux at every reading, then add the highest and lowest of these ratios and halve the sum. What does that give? 1.02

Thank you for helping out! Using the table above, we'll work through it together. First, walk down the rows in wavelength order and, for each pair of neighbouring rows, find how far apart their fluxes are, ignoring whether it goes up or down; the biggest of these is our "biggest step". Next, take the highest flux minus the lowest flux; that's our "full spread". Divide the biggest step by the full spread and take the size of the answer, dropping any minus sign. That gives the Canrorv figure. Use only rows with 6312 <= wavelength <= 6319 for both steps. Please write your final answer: 1.0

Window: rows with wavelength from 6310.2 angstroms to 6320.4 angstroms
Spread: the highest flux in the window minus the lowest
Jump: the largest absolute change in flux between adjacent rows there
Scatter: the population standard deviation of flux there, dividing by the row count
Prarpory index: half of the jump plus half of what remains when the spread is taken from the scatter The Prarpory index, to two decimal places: 0.23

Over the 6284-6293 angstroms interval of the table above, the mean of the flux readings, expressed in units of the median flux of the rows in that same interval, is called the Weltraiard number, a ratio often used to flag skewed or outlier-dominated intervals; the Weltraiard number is 0.99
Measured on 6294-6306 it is 0.99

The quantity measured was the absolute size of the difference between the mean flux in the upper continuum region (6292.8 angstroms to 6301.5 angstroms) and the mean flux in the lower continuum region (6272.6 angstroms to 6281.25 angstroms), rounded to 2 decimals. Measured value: 0.40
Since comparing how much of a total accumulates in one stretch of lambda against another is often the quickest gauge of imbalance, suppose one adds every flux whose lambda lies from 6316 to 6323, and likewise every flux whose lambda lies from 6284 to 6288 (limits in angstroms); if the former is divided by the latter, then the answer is 1.70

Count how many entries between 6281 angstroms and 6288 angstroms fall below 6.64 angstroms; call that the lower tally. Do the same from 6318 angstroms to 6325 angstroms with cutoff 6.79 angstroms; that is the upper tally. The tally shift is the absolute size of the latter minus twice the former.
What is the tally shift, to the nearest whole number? 2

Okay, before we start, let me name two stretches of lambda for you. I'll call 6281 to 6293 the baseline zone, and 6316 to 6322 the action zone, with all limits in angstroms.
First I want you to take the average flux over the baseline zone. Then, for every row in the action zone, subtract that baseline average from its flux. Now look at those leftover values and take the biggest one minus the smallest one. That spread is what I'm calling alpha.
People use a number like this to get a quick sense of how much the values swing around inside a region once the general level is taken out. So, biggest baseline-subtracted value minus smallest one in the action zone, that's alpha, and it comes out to 1.27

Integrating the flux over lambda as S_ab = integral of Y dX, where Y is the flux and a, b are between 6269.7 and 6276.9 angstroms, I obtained 50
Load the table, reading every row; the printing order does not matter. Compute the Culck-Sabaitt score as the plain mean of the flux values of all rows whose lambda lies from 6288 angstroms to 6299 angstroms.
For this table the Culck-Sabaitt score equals 6.8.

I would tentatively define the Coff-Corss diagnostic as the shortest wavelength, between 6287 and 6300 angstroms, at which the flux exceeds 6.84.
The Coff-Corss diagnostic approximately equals 6287.75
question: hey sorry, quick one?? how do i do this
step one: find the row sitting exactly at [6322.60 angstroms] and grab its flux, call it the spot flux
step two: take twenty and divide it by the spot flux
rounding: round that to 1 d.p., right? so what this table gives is 3.0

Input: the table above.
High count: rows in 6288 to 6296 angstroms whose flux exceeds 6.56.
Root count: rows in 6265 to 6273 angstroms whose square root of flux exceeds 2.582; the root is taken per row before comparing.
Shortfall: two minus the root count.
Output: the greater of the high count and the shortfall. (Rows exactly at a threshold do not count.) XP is 5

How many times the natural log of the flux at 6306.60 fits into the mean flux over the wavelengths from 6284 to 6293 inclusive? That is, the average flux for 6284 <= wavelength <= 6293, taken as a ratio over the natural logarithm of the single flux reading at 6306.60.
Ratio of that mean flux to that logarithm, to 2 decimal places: 3.43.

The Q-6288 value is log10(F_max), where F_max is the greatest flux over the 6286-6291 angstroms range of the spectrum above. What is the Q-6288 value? 0.848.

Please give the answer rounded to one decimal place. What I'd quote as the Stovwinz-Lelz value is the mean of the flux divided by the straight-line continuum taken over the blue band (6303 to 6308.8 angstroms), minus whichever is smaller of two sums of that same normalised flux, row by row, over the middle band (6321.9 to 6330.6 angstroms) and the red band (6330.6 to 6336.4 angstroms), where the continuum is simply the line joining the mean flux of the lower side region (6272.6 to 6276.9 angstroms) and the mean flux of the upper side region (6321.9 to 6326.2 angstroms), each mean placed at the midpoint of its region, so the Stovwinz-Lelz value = -2.8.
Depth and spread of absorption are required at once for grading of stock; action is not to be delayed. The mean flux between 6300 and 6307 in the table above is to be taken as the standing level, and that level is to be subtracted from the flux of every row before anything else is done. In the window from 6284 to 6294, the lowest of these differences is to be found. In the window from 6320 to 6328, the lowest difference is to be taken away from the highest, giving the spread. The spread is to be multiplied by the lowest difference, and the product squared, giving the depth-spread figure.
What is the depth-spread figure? 0.07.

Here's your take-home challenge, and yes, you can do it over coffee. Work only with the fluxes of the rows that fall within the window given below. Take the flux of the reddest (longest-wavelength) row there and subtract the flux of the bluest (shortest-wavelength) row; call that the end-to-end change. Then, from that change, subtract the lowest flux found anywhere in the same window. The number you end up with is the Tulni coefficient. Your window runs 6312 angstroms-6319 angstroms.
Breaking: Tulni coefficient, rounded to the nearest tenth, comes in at -7.2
